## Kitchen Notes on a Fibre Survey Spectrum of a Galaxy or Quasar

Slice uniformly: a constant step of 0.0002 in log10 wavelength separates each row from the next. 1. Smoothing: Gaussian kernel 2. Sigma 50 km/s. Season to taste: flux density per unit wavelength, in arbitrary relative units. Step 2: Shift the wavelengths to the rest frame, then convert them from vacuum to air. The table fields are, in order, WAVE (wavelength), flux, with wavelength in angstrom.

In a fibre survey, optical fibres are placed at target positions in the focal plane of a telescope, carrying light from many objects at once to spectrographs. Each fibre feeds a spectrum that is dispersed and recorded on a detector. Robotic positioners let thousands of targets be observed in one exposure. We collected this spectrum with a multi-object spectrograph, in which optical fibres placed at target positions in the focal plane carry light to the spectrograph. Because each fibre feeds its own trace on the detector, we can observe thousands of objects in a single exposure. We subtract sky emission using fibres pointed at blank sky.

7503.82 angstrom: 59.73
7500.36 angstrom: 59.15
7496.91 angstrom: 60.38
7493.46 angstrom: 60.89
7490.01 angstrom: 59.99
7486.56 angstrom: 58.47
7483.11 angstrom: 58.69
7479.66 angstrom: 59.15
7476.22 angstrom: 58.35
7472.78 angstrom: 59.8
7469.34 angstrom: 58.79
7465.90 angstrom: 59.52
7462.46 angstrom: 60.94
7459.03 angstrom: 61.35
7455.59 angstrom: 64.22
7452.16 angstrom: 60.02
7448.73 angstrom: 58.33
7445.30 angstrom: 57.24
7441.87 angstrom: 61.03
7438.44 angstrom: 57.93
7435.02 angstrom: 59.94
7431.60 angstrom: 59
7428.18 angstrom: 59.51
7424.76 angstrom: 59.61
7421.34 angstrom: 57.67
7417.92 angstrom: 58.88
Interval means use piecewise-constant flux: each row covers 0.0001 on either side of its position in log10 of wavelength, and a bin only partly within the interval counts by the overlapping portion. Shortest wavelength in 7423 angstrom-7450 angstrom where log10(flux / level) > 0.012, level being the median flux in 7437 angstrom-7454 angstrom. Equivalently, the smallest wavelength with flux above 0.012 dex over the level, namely 7441.87 angstrom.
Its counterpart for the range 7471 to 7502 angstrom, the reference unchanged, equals 7490.01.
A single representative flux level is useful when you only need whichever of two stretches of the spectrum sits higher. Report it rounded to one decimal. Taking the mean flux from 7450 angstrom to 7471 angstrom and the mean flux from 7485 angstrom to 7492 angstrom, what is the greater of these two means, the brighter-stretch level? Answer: 60.8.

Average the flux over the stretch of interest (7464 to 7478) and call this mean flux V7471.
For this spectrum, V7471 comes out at 59.1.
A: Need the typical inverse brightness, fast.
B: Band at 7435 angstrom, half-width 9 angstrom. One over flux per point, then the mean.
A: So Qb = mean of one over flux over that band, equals 0.0168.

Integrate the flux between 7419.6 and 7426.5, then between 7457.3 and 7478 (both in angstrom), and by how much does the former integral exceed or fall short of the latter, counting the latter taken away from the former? -833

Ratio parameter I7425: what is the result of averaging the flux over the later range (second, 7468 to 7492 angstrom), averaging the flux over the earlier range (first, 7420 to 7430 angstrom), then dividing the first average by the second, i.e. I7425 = 1.00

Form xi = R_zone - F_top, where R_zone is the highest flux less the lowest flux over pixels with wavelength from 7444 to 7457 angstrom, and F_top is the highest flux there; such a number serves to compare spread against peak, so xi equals -57.2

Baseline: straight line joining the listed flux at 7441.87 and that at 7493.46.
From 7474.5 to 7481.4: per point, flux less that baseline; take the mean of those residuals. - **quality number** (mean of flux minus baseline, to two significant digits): -2.2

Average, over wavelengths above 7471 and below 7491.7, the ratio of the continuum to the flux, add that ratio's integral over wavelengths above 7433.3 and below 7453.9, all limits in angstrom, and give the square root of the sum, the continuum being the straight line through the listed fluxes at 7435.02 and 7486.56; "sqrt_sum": 4.67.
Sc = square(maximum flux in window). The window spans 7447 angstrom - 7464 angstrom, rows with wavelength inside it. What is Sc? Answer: 4124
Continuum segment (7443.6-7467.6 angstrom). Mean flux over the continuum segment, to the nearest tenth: 60.2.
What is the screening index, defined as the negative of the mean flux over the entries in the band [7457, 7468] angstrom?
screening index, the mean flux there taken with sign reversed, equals -60.6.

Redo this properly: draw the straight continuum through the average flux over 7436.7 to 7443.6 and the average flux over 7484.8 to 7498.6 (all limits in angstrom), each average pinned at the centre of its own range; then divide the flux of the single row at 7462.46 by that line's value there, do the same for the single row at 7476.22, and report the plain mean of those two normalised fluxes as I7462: 1.00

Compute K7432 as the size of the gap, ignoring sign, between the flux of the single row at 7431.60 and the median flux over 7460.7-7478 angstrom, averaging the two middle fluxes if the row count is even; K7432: 0.52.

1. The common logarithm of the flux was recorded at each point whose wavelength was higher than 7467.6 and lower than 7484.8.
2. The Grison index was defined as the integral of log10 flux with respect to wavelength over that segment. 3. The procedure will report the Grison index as 30.5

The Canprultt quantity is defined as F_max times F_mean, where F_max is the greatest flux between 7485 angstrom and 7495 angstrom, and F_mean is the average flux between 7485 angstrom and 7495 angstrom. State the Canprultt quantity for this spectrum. 3640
